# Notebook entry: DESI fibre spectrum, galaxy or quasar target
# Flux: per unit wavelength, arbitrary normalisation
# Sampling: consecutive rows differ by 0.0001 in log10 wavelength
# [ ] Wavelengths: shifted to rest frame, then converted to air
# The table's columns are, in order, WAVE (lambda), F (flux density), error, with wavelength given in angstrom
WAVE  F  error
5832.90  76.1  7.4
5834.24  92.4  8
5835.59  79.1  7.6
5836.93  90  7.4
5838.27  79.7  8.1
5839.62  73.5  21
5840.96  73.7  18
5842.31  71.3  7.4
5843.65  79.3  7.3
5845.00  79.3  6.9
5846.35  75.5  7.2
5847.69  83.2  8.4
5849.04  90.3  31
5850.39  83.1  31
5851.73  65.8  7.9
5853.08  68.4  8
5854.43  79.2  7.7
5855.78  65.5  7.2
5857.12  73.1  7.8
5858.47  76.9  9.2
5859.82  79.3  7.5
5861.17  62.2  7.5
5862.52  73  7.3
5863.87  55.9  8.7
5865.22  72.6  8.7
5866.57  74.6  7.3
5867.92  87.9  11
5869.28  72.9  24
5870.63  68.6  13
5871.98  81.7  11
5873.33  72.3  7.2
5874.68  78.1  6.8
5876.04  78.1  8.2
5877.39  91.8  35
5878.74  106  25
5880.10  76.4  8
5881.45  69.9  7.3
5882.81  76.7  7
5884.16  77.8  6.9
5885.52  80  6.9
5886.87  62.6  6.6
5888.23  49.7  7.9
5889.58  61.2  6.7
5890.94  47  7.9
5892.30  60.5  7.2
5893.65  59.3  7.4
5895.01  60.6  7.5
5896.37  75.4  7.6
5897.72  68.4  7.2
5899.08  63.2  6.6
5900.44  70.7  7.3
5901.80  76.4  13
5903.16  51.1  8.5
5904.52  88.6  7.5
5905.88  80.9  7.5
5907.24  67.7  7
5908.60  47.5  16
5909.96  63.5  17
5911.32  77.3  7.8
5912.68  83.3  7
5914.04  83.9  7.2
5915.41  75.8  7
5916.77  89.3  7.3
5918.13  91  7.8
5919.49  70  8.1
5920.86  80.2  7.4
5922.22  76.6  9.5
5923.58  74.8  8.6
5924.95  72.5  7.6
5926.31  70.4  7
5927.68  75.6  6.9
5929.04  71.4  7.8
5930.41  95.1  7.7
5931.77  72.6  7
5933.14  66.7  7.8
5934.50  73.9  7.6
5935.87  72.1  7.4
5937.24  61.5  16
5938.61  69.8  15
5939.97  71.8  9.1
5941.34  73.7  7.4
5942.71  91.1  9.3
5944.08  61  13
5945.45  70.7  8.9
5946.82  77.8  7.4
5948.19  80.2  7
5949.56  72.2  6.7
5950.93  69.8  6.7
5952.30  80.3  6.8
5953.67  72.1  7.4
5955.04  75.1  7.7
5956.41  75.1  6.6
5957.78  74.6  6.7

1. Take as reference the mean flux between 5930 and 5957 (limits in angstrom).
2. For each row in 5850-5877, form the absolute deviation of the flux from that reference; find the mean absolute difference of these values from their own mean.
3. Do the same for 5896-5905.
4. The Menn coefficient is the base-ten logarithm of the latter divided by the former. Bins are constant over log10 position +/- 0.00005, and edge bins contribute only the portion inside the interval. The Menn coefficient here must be 0.24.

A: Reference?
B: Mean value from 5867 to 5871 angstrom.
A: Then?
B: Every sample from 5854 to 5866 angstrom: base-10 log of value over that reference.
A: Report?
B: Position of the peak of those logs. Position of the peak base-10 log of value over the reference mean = 5859.82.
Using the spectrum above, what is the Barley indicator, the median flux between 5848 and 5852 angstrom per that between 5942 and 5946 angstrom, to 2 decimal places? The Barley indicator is 1.18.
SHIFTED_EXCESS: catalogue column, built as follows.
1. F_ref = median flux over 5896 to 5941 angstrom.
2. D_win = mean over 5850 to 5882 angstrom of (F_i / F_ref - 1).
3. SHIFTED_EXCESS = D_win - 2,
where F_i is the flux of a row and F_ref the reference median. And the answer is -1.96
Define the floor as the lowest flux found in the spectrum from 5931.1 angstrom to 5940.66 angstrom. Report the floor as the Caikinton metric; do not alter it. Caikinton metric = 61.5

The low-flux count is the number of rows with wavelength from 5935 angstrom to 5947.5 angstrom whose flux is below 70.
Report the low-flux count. 3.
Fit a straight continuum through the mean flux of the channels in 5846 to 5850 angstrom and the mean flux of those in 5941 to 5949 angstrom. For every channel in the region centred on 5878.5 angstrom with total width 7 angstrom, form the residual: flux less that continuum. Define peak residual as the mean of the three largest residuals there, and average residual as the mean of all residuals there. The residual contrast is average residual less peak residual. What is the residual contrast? -7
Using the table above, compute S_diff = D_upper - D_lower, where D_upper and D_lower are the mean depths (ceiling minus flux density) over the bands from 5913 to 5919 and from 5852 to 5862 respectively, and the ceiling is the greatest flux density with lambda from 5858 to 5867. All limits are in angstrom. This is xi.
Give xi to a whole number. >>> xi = -13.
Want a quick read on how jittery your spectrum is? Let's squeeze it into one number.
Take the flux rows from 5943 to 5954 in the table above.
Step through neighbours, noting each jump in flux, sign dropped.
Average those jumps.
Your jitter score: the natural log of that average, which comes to 1.93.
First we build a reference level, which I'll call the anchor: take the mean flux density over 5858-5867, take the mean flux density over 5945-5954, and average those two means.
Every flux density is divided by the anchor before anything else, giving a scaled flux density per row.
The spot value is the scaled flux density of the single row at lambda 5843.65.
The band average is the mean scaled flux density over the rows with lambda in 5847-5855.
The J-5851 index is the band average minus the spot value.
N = -0.01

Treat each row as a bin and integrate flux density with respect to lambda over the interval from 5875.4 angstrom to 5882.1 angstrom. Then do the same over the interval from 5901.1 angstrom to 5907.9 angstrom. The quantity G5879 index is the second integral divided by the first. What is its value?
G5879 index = 0.87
